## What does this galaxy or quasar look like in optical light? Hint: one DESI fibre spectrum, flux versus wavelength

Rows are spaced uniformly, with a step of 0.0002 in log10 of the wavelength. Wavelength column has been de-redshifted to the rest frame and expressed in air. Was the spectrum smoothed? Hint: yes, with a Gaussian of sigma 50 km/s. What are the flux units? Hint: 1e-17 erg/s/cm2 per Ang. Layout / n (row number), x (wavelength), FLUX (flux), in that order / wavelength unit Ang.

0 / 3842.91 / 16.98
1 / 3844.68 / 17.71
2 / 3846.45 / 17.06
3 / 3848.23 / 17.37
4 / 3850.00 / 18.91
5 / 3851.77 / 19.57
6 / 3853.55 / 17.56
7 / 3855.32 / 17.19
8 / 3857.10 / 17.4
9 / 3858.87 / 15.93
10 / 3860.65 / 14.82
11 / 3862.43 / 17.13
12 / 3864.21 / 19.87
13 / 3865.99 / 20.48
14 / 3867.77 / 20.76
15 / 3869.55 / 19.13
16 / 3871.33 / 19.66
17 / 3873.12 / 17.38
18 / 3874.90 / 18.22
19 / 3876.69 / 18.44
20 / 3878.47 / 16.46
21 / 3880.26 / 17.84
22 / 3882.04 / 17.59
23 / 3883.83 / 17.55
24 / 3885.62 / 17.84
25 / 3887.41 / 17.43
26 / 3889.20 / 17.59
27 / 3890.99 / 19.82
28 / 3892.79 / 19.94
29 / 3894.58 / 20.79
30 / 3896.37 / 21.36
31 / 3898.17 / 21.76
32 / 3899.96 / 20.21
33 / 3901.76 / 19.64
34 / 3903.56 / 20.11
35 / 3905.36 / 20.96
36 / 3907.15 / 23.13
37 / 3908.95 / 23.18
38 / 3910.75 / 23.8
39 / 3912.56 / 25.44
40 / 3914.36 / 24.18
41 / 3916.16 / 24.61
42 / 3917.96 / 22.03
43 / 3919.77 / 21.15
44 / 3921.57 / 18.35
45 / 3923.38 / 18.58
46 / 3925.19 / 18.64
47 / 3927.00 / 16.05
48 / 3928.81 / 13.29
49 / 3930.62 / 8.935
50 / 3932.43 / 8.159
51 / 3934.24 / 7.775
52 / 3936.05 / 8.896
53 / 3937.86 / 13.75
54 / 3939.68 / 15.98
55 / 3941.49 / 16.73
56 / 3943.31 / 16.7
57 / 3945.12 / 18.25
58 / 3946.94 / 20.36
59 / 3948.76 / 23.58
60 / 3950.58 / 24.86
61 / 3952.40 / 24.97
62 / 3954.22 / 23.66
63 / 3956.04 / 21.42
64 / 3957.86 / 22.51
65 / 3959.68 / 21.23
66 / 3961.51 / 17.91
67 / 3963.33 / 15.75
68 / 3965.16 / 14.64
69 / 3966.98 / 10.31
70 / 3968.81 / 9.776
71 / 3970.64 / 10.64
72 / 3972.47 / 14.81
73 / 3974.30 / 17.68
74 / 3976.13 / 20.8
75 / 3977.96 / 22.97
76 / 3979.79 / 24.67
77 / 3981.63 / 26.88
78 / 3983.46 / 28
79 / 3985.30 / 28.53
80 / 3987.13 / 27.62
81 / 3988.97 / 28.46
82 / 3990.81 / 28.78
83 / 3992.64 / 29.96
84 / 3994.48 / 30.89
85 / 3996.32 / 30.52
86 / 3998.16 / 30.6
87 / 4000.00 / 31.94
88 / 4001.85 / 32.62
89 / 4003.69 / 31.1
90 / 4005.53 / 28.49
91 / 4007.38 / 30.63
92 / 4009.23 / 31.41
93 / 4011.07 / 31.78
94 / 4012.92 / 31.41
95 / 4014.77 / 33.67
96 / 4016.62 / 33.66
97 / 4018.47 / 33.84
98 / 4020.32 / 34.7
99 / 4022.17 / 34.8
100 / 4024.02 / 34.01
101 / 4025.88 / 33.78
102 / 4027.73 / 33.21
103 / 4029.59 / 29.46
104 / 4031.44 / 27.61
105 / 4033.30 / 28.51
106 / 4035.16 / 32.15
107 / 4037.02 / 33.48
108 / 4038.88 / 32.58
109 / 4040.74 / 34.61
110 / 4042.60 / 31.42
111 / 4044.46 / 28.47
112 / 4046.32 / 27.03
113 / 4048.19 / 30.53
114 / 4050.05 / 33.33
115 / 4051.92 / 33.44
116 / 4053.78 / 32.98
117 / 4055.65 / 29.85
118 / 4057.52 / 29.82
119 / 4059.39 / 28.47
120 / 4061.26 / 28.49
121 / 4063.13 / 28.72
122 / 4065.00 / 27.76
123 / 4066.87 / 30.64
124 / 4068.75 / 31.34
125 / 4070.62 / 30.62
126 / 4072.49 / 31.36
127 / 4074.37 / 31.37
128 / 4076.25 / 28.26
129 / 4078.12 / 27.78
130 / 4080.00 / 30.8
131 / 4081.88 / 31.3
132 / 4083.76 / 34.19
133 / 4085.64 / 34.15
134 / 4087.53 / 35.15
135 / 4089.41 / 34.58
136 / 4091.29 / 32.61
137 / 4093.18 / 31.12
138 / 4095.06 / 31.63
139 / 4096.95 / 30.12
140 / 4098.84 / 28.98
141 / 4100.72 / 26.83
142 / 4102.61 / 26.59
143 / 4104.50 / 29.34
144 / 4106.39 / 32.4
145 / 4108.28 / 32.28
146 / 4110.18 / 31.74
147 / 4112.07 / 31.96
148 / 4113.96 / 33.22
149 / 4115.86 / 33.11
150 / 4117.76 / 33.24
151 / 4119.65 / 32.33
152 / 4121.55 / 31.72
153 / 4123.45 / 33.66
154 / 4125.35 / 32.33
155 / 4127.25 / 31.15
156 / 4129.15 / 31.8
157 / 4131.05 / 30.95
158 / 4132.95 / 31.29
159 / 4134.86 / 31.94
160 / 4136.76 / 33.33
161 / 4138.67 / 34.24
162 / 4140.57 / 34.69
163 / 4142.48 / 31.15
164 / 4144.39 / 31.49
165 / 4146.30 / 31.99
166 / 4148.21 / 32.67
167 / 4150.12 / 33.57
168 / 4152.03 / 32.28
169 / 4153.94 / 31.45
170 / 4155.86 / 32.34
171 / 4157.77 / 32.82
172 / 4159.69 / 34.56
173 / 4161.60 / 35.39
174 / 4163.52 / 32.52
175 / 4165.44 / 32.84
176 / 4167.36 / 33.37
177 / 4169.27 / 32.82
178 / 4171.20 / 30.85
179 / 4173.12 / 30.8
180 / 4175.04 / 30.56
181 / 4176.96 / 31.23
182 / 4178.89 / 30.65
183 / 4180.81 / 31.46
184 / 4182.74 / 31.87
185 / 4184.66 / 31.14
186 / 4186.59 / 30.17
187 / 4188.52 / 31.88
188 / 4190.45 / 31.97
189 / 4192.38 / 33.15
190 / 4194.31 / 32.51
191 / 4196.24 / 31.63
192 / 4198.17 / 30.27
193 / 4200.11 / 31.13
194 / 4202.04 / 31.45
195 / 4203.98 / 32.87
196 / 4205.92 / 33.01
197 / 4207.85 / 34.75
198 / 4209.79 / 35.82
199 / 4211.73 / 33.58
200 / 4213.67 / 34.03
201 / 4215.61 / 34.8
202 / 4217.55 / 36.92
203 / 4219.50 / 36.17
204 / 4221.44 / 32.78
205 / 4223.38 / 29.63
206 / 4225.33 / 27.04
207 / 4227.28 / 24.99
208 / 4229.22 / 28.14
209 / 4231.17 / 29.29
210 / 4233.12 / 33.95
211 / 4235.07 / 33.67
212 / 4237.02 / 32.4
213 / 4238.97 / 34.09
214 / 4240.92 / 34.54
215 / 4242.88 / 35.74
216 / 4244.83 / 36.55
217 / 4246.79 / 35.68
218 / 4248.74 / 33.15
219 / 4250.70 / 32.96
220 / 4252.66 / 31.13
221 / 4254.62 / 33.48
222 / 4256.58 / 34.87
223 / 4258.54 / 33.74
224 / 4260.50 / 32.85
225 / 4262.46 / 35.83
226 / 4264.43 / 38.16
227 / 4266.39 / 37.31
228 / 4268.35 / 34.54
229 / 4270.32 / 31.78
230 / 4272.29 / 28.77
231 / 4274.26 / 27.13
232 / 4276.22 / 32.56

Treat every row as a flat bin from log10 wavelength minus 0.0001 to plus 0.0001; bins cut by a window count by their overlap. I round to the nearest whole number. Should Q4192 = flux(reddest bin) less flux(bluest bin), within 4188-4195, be 1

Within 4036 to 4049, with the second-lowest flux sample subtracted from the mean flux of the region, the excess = 2.7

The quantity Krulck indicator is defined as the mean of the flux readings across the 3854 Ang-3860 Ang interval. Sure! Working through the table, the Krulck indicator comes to 17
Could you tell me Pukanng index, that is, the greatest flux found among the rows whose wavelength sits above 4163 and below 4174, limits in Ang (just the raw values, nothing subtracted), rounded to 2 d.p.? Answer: 33.37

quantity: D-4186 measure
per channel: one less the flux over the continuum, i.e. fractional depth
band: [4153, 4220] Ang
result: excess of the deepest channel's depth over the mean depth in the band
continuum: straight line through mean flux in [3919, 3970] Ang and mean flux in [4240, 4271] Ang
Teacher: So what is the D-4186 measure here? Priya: 0.10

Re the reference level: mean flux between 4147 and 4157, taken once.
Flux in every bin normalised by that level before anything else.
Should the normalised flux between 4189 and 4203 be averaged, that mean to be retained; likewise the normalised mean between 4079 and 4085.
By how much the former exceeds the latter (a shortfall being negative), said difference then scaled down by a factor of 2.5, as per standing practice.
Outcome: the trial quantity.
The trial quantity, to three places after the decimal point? -0.005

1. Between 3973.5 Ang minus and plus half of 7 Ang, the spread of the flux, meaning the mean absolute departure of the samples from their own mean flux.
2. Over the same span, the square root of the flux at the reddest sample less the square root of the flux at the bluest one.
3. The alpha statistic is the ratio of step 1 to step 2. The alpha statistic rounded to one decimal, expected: 2.5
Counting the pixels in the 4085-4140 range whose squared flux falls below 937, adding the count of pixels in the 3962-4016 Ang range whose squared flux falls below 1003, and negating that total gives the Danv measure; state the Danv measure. -30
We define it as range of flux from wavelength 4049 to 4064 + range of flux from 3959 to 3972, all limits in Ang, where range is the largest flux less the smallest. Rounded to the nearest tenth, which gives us 16.4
